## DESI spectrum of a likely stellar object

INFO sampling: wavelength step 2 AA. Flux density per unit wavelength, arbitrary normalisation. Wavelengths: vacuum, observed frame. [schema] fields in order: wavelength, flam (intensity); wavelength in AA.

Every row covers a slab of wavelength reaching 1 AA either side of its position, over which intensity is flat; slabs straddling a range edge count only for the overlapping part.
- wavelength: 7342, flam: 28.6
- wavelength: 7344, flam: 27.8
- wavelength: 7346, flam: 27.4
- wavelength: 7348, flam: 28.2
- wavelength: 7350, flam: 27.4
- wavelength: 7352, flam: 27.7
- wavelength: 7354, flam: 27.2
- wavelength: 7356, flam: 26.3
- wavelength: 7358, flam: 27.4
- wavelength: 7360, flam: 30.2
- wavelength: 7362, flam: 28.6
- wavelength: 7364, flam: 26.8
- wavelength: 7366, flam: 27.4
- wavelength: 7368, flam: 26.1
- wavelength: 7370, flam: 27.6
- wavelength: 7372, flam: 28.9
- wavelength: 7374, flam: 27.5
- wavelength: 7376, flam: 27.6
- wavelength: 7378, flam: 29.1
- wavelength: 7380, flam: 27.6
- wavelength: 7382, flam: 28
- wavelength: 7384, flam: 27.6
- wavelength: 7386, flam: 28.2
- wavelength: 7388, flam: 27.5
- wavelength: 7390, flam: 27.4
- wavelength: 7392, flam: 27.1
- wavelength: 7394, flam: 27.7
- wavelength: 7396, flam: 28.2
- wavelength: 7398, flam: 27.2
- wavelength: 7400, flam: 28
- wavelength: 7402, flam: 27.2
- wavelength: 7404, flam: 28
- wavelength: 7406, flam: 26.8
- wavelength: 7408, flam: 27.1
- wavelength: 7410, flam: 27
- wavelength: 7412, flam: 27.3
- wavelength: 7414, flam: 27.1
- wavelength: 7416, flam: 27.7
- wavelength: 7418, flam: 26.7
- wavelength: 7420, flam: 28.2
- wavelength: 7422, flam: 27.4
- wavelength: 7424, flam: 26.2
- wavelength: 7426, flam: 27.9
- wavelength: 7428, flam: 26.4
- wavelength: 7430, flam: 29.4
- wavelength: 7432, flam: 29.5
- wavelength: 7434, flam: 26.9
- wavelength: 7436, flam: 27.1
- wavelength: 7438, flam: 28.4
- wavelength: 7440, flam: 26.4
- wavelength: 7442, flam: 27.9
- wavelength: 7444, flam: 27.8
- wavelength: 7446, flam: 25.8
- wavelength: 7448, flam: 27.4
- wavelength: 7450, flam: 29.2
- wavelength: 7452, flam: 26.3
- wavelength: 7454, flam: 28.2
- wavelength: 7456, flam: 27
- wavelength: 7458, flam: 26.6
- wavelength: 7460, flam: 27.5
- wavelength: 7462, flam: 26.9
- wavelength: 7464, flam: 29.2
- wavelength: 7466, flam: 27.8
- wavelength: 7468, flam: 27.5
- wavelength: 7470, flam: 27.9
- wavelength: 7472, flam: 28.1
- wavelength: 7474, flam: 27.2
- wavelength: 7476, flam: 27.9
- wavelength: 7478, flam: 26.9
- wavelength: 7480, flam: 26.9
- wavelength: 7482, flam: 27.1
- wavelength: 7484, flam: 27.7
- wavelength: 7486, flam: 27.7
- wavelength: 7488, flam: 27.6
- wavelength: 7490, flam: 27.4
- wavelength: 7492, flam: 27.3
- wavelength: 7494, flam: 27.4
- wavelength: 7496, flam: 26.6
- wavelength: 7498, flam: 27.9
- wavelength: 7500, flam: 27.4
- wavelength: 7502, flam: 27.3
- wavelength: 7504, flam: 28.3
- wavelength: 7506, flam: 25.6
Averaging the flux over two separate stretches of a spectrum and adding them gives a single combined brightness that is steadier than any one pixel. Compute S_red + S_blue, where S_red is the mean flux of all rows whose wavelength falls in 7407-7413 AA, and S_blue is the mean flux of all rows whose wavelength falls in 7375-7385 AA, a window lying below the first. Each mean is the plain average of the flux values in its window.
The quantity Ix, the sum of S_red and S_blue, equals 55.1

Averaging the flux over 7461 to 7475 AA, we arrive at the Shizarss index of 27.8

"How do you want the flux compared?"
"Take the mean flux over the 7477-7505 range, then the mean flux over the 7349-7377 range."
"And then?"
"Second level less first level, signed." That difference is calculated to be 0.23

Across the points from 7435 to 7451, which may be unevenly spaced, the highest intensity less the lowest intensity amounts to 3.4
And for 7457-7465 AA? 2.6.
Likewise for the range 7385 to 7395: 1.1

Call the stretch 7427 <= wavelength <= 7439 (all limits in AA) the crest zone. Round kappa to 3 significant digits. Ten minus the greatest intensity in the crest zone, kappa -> -19.5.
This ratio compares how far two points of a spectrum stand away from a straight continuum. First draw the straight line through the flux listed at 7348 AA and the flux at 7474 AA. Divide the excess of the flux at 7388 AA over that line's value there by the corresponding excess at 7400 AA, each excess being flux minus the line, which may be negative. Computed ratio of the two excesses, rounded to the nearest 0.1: -1.8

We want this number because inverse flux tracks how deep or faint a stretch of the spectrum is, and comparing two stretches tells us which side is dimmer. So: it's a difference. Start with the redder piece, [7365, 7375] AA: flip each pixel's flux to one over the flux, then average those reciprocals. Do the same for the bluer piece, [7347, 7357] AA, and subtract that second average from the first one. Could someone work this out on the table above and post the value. -0.0002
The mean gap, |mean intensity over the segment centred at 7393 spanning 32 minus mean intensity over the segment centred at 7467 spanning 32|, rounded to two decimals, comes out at 0.23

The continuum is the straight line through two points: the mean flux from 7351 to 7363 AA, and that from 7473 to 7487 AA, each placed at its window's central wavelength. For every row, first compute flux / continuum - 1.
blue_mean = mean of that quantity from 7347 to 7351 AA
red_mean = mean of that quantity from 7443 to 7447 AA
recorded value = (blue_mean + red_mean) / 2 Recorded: -0.015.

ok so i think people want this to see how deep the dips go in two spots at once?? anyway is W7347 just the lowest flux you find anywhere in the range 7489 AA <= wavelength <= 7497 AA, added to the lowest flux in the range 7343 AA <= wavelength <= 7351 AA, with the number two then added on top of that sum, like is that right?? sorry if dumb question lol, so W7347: 56.0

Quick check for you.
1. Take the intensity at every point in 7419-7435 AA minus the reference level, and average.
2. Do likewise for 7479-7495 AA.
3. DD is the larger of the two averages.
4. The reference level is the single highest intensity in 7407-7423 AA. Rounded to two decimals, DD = -0.46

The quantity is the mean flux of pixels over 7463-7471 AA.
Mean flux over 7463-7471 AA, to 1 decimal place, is 28.1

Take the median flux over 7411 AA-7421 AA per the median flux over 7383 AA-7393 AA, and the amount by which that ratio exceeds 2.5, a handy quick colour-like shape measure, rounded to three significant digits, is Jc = -1.51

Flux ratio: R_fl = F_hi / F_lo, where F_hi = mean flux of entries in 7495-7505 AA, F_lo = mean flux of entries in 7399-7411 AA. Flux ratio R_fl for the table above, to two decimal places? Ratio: 1.01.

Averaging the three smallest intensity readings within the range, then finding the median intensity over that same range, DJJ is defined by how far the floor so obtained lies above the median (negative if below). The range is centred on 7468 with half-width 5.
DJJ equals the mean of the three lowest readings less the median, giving -0.17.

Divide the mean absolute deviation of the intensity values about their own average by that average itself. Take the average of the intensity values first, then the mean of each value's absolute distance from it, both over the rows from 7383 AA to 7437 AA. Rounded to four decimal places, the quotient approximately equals 0.0209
